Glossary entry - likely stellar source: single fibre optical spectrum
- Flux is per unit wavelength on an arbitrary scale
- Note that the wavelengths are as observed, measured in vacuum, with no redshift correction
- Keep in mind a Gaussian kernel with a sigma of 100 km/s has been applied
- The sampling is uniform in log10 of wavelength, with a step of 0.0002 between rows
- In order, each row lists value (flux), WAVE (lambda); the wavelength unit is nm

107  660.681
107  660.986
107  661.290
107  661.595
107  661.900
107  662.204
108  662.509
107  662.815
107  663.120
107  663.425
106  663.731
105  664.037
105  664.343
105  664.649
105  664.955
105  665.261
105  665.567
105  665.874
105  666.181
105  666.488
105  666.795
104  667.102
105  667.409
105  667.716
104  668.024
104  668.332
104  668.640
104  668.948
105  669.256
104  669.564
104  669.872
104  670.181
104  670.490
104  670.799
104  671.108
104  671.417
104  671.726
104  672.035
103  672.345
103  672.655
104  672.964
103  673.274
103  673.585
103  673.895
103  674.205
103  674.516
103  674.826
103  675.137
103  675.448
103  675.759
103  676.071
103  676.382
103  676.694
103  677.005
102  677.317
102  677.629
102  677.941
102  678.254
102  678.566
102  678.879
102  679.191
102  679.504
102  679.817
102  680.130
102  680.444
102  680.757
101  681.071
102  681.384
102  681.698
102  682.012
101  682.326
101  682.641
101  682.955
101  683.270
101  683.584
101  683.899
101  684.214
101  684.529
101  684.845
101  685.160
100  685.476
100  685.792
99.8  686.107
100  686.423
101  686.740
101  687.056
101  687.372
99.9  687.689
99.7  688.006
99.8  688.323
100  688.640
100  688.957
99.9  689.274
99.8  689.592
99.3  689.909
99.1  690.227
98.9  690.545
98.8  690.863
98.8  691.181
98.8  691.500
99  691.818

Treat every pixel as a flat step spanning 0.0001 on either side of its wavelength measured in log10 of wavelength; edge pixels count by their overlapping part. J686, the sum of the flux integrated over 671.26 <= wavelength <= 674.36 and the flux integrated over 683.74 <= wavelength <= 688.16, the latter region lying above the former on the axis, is 765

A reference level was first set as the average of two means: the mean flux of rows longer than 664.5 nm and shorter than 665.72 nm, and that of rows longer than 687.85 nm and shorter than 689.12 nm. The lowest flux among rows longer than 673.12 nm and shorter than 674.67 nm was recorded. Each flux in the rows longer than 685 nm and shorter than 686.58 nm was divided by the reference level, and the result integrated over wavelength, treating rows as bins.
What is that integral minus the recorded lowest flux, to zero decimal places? -101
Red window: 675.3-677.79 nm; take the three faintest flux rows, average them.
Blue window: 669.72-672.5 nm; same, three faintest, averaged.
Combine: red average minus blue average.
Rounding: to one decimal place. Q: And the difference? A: -1.3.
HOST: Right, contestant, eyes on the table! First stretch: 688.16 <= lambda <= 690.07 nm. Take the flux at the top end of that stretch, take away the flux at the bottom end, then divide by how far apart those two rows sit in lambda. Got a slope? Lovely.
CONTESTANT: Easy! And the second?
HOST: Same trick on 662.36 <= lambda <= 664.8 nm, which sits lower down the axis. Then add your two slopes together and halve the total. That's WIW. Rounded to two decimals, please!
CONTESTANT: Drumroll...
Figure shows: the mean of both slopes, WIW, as -0.86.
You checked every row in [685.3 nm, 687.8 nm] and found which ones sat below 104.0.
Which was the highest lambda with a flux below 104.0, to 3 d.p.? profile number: 687.689 nm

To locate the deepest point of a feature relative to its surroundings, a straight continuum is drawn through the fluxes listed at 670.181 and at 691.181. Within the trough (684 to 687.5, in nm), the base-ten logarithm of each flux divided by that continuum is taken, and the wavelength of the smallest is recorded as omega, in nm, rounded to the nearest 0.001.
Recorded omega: 686.107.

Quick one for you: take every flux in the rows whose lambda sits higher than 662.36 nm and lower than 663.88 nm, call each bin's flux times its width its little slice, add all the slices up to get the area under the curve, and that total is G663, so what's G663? 163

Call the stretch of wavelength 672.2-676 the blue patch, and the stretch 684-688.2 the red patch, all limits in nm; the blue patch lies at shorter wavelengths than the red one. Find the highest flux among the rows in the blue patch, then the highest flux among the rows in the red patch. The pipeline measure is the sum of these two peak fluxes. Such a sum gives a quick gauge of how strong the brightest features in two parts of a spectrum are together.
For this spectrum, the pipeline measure 205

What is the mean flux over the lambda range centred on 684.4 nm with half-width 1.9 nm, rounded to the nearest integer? 101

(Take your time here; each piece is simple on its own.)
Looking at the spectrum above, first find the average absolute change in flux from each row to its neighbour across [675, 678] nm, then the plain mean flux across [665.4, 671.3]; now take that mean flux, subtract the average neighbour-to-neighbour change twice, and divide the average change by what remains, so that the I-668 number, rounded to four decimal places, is 0.0011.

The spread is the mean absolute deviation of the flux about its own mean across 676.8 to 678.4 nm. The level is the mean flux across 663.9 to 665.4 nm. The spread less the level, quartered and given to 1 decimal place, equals -26.2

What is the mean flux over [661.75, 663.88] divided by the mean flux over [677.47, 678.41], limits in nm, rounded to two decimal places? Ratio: 1.05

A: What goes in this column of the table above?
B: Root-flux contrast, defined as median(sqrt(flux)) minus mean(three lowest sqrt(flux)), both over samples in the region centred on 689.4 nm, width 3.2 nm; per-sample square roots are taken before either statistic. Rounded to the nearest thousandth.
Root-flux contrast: 0.041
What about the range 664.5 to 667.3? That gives 0.016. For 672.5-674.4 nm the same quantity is 0.000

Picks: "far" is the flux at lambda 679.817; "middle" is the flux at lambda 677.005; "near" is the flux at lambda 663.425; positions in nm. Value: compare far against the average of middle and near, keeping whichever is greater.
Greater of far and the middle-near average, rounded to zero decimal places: 105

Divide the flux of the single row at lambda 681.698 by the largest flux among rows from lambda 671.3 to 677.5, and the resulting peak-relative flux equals 0.98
